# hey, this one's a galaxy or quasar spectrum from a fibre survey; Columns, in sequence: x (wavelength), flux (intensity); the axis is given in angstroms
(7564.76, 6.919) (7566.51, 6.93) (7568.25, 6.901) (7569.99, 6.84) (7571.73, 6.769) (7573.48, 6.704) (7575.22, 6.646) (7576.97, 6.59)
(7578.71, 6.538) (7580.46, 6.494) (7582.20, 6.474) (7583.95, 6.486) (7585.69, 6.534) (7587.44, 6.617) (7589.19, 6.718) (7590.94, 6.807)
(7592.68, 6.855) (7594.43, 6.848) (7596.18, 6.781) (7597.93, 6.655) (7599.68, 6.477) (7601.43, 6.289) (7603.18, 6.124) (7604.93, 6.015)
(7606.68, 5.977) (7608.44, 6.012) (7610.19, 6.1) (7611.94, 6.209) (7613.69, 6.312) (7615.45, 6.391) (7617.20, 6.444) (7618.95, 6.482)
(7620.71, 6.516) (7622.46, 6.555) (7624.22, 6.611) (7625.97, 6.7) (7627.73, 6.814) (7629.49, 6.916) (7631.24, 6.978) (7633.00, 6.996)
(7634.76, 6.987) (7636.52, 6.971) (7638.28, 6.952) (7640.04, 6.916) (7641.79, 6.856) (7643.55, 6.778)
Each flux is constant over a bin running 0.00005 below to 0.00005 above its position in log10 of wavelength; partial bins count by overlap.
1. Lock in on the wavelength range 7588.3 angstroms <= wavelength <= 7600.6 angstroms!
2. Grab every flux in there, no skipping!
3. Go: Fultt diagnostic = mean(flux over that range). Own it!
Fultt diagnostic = 6.7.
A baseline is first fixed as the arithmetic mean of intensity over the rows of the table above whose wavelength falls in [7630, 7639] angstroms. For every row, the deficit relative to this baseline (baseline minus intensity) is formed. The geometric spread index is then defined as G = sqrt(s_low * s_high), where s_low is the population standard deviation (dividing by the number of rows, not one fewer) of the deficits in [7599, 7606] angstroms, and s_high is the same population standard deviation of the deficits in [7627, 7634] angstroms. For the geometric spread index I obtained 0.11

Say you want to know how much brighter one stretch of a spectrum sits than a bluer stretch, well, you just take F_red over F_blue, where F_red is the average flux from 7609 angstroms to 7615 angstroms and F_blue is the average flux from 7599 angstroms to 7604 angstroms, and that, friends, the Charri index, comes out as 0.99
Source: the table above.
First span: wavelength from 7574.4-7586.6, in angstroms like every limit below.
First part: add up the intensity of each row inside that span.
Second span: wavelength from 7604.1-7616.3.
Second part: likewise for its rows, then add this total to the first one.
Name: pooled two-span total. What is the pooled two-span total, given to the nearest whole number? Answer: 89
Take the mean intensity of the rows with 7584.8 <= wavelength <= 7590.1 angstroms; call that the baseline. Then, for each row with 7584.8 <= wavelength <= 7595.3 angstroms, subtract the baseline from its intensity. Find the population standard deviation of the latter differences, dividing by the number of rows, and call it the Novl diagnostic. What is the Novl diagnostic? 0.12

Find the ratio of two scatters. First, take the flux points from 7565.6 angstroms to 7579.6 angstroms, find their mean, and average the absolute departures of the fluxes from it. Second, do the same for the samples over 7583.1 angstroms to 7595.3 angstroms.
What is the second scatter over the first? 1.1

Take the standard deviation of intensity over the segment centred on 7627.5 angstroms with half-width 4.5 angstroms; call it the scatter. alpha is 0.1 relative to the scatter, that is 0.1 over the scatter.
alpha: 0.7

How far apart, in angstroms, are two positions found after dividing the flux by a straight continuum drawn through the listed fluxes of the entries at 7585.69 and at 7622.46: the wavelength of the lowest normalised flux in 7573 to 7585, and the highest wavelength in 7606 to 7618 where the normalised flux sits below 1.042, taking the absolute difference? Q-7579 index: 35.0 angstroms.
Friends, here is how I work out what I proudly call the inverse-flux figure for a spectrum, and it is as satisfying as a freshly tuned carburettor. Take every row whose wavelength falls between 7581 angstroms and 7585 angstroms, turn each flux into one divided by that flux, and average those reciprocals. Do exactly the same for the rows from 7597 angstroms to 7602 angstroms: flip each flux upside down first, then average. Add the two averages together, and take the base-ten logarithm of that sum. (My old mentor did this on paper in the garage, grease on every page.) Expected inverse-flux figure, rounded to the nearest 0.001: -0.510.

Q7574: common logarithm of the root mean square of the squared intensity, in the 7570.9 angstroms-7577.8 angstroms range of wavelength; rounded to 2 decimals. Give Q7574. 1.65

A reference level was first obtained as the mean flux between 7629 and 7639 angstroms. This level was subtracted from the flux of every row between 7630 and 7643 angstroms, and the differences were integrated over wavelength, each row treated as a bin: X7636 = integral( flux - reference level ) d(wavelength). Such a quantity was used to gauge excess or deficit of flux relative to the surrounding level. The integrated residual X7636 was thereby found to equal 0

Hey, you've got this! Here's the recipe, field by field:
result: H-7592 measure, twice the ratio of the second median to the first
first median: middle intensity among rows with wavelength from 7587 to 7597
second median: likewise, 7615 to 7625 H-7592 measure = 1.91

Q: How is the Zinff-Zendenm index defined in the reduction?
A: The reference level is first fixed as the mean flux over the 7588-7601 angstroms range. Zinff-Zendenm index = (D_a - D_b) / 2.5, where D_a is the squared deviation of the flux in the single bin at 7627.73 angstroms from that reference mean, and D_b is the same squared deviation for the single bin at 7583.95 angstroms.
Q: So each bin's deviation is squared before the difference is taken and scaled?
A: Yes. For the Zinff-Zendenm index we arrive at -0.02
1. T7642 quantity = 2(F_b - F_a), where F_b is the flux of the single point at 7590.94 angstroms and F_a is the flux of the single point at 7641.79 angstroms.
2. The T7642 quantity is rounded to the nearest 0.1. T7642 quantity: -0.1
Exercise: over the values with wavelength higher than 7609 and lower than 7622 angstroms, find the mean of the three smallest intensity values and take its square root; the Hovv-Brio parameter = 2.49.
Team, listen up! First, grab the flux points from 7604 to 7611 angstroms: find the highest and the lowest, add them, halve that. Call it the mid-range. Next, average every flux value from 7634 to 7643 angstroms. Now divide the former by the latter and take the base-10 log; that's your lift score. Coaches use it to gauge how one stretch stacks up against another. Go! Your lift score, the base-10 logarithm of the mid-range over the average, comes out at -0.060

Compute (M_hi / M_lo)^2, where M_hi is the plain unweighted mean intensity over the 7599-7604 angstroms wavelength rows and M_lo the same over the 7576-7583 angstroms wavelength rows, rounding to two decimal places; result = 0.93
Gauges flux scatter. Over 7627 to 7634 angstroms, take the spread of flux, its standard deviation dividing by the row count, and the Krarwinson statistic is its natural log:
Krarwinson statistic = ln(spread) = -2.6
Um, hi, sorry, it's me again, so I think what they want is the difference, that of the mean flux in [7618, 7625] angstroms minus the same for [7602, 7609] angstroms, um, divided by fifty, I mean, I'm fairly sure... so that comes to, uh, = 0.010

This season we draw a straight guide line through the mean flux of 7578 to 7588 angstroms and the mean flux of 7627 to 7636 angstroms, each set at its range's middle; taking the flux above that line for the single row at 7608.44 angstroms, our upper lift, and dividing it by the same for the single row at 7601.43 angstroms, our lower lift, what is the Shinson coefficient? 1.9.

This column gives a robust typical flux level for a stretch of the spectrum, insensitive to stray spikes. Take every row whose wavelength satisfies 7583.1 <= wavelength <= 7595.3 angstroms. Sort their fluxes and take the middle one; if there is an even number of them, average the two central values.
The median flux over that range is 6.72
